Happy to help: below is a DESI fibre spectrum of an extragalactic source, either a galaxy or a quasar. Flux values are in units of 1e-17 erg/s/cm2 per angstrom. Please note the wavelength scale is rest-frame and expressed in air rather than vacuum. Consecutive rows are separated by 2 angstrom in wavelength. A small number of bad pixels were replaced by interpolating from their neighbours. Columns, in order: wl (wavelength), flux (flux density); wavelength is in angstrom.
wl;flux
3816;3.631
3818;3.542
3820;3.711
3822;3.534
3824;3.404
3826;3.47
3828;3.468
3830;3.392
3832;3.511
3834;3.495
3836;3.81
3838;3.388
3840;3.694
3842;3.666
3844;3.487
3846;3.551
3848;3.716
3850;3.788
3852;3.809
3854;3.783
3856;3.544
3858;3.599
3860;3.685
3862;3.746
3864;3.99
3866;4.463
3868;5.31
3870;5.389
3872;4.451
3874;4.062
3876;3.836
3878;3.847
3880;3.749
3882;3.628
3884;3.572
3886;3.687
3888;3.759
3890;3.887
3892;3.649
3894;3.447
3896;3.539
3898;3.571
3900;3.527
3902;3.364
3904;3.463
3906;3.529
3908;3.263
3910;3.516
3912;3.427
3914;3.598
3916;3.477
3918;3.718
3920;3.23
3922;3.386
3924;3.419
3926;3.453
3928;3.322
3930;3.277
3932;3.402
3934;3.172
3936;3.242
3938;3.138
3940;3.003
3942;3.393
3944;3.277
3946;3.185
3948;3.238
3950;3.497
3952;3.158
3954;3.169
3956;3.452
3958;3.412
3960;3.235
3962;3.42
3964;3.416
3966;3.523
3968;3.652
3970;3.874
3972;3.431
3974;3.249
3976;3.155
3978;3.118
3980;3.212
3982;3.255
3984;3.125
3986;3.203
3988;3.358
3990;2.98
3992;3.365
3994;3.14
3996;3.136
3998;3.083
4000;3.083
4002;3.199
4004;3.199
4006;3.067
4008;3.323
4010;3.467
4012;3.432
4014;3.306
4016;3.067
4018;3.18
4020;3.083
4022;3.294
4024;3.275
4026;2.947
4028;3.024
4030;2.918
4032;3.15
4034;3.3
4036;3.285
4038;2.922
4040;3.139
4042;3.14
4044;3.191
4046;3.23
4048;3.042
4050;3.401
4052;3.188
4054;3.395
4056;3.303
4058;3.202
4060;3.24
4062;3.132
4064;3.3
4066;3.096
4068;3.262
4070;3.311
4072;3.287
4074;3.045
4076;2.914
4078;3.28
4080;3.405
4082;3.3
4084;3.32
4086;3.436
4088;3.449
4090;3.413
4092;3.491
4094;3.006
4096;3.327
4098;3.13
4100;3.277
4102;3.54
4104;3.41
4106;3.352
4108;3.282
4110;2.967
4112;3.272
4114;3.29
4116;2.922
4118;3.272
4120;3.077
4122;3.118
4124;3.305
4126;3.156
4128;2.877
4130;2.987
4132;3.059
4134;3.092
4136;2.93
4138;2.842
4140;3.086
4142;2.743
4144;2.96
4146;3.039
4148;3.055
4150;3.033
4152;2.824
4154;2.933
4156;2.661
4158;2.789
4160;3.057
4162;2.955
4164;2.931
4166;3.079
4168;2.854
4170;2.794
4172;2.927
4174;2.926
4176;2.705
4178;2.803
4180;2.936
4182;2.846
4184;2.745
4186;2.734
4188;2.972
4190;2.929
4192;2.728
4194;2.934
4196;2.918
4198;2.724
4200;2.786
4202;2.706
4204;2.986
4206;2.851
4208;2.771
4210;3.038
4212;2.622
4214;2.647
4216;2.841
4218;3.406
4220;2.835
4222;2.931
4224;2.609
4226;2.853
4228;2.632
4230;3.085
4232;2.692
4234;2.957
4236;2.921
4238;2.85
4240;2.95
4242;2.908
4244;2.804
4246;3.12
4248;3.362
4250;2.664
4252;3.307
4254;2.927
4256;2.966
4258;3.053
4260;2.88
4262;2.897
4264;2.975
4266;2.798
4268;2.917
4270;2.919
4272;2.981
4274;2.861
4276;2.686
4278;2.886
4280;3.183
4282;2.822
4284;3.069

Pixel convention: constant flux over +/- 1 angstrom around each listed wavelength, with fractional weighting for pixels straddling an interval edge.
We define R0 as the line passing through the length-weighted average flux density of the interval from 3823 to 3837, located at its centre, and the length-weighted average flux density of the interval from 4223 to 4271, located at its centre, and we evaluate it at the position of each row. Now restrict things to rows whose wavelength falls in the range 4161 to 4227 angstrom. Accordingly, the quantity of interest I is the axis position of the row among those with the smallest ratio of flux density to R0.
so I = 4212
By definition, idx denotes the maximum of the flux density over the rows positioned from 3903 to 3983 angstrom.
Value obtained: 3.874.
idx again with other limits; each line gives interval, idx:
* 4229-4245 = 3.085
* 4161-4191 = 3.079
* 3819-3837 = 3.81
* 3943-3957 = 3.497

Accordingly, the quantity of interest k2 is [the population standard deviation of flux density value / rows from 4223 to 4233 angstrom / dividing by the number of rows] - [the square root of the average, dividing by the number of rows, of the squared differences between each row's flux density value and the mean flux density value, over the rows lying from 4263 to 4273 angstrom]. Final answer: 0.11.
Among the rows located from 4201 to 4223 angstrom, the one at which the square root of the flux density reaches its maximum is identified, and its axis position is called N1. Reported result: 4218 angstrom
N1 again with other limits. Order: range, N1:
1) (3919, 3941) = 3926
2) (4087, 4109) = 4102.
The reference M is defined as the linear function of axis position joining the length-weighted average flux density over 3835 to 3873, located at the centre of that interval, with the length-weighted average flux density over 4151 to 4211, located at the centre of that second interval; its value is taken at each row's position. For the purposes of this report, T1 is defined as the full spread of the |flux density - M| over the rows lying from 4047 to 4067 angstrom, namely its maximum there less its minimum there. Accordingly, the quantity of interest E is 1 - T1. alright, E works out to 0.8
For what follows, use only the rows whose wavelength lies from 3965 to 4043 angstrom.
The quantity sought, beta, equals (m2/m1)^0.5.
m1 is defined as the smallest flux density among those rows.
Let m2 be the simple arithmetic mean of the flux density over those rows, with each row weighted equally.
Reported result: 1.05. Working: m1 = 2.918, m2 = 3.2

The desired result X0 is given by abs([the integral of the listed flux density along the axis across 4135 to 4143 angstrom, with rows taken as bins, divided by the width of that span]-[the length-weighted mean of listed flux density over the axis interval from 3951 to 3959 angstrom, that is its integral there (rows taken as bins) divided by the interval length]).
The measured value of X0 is 0.40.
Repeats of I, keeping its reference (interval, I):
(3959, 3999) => 3990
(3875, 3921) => 3920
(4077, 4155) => 4142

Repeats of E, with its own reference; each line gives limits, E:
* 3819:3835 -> 0.7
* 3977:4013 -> 0.5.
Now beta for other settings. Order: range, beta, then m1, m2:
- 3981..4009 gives 1.03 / 2.98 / 3.2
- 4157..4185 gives 1.03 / 2.705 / 2.9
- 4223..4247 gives 1.05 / 2.609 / 2.9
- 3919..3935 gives 1.03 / 3.172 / 3.3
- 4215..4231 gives 1.05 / 2.609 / 2.9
